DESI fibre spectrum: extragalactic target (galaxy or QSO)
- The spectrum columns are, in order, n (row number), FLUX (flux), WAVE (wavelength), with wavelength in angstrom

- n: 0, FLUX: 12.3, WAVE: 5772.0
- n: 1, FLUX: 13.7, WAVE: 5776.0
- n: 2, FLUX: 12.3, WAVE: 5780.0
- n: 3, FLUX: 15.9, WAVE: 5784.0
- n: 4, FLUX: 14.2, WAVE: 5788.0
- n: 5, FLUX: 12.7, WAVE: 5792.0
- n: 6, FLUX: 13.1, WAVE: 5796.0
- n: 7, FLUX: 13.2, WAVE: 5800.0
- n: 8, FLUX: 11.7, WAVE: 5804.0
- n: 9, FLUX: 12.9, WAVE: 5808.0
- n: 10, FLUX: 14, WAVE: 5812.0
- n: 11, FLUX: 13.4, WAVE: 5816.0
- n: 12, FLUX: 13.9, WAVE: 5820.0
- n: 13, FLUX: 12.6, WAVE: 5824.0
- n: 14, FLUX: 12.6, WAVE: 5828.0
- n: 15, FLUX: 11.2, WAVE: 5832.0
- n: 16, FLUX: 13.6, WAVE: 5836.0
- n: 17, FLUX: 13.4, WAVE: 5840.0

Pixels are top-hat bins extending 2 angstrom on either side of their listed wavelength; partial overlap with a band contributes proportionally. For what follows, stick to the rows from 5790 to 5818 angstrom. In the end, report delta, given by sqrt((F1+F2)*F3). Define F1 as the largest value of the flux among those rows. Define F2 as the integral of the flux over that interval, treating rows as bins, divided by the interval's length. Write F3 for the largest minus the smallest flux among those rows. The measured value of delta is 7.9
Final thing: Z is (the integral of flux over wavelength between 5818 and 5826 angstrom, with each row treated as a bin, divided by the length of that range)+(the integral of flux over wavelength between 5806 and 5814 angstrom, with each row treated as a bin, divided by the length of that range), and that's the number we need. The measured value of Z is 26.7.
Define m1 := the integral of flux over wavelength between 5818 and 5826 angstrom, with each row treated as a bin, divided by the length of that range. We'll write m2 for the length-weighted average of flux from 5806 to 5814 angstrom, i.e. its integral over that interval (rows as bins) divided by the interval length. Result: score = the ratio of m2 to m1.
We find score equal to 1.02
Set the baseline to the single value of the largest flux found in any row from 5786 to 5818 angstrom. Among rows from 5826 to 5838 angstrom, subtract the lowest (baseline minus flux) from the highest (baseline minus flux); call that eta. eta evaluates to 2.4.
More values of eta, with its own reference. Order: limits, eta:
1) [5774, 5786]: 3.6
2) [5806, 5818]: 1.1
